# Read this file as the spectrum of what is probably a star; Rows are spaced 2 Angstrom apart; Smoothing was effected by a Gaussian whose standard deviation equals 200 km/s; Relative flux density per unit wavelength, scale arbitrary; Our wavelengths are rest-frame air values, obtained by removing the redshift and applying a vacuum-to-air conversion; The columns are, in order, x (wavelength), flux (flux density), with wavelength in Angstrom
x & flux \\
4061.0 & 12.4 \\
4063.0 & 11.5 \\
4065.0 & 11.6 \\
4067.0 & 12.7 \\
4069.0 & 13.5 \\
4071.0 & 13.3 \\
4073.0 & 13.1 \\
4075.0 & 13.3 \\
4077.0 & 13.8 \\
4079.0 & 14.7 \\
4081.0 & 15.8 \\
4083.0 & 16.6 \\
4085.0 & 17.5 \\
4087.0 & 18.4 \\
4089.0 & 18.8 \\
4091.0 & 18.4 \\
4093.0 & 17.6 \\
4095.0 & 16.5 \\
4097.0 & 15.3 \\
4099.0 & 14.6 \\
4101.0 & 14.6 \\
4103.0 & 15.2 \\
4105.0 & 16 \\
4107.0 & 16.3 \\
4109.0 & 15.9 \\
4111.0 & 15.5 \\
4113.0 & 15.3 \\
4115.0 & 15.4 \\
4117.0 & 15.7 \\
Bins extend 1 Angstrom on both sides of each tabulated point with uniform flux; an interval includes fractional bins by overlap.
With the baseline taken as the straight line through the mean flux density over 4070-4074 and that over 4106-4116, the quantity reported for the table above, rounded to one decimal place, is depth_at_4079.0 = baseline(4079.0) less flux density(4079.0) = -1.1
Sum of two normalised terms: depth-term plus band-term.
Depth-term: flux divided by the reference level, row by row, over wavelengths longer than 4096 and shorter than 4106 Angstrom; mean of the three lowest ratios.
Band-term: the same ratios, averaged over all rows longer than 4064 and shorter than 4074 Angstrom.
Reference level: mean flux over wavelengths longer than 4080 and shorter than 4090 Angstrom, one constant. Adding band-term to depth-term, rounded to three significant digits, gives 1.59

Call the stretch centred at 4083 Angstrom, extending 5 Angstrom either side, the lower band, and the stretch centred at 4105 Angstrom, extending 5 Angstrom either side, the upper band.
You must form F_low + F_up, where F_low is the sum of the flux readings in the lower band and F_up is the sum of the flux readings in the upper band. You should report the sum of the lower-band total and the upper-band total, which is 161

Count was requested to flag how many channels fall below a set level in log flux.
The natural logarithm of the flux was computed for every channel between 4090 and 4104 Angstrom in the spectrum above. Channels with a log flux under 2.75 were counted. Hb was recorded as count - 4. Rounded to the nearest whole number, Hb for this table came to 0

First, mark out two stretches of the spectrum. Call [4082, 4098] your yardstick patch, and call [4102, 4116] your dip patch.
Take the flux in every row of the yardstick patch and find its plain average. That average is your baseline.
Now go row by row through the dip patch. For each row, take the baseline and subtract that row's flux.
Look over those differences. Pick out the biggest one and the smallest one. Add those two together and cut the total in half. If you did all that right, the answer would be 1.6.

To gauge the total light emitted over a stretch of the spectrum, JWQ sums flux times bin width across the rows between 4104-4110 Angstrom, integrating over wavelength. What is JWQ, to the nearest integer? 96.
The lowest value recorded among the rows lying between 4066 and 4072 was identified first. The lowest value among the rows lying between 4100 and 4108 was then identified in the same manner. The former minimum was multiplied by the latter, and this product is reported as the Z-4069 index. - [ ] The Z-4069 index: 185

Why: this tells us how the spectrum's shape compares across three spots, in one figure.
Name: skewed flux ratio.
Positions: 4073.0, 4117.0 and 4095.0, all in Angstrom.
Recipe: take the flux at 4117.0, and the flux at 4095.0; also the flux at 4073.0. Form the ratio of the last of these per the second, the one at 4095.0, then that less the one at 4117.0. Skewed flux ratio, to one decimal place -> -14.9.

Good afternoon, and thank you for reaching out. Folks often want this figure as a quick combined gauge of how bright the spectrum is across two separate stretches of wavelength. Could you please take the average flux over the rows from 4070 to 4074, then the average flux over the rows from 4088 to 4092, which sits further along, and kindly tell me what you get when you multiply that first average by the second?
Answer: 246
